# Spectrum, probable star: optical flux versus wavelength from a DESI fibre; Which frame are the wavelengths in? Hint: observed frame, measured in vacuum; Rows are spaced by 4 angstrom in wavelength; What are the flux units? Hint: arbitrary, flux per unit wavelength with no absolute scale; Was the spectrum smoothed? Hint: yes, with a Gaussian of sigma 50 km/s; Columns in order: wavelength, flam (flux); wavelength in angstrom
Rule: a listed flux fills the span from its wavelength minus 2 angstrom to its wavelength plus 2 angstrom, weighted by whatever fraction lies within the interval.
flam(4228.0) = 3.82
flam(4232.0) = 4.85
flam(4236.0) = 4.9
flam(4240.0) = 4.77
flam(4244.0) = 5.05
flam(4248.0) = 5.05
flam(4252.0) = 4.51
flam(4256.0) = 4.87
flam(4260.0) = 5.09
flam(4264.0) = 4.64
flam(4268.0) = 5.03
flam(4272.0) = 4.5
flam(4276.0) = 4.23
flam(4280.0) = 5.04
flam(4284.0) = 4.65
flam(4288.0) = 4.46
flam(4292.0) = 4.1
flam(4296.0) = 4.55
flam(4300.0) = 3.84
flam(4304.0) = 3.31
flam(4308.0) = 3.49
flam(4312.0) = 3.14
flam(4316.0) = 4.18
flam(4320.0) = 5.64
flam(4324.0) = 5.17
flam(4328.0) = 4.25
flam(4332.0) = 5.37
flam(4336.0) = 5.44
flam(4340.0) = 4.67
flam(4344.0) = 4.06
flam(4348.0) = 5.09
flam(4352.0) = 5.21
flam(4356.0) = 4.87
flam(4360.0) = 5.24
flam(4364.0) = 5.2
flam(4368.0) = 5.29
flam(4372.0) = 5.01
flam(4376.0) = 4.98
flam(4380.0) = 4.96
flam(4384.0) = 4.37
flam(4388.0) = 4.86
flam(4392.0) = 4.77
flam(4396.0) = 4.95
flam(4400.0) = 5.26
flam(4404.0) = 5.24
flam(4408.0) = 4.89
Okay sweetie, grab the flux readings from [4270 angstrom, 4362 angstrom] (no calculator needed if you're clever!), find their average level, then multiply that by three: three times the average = 13.6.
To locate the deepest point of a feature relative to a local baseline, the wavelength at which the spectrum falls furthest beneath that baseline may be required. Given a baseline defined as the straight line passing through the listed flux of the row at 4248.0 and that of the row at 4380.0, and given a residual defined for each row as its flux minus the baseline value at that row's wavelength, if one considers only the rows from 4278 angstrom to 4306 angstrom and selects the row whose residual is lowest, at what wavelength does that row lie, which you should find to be 4304.0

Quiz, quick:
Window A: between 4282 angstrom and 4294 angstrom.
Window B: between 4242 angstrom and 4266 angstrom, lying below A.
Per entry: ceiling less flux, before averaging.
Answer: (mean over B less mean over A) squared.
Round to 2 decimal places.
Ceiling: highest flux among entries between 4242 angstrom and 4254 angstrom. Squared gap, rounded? 0.22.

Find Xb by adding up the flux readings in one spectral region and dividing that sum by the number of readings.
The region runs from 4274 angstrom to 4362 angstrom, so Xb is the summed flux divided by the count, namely 4.55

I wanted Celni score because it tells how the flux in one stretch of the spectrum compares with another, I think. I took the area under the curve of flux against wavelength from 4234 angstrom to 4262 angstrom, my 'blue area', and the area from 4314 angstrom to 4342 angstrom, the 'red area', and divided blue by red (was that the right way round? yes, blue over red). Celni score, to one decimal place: 1.0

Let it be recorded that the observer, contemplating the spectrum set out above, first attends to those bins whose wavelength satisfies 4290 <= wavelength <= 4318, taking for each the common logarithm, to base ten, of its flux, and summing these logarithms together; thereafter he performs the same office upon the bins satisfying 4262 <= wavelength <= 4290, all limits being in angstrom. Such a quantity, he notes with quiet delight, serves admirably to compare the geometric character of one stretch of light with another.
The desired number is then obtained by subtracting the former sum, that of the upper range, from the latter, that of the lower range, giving 0.6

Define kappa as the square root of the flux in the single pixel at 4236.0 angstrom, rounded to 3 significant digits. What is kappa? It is 2.21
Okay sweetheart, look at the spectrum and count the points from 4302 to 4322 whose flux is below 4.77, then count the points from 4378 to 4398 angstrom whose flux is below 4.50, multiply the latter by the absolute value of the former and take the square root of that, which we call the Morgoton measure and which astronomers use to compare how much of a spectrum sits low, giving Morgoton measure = 2.00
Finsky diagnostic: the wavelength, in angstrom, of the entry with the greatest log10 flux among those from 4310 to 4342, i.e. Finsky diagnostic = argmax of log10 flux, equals 4320.0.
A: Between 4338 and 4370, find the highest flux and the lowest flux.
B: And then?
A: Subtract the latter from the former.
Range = 1.2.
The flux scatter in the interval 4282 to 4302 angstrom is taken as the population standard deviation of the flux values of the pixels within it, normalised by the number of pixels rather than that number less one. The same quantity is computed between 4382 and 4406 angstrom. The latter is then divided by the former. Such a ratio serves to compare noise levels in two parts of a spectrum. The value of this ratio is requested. 1.0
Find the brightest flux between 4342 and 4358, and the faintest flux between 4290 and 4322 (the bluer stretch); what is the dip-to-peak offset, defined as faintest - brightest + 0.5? -1.6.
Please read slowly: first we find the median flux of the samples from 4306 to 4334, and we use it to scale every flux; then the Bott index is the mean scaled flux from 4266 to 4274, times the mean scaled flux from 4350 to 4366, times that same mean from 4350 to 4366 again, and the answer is 1.63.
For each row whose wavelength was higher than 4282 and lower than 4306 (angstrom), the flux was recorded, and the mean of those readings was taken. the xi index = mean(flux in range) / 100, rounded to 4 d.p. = 0.0415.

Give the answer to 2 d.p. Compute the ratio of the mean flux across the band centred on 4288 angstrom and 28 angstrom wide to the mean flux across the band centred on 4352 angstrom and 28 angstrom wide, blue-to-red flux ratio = 0.90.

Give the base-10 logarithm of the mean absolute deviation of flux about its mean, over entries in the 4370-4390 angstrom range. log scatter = -0.7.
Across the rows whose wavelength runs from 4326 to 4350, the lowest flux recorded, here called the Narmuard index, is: 4.06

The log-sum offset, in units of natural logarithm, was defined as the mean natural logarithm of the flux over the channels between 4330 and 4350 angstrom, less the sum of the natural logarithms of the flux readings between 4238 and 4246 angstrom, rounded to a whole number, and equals -2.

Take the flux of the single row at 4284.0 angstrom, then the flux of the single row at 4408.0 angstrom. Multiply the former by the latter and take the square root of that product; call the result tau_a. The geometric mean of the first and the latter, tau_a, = 4.77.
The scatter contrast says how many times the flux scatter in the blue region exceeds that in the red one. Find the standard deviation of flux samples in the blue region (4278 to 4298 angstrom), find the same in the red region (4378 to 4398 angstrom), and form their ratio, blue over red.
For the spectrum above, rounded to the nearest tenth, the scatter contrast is 1.4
